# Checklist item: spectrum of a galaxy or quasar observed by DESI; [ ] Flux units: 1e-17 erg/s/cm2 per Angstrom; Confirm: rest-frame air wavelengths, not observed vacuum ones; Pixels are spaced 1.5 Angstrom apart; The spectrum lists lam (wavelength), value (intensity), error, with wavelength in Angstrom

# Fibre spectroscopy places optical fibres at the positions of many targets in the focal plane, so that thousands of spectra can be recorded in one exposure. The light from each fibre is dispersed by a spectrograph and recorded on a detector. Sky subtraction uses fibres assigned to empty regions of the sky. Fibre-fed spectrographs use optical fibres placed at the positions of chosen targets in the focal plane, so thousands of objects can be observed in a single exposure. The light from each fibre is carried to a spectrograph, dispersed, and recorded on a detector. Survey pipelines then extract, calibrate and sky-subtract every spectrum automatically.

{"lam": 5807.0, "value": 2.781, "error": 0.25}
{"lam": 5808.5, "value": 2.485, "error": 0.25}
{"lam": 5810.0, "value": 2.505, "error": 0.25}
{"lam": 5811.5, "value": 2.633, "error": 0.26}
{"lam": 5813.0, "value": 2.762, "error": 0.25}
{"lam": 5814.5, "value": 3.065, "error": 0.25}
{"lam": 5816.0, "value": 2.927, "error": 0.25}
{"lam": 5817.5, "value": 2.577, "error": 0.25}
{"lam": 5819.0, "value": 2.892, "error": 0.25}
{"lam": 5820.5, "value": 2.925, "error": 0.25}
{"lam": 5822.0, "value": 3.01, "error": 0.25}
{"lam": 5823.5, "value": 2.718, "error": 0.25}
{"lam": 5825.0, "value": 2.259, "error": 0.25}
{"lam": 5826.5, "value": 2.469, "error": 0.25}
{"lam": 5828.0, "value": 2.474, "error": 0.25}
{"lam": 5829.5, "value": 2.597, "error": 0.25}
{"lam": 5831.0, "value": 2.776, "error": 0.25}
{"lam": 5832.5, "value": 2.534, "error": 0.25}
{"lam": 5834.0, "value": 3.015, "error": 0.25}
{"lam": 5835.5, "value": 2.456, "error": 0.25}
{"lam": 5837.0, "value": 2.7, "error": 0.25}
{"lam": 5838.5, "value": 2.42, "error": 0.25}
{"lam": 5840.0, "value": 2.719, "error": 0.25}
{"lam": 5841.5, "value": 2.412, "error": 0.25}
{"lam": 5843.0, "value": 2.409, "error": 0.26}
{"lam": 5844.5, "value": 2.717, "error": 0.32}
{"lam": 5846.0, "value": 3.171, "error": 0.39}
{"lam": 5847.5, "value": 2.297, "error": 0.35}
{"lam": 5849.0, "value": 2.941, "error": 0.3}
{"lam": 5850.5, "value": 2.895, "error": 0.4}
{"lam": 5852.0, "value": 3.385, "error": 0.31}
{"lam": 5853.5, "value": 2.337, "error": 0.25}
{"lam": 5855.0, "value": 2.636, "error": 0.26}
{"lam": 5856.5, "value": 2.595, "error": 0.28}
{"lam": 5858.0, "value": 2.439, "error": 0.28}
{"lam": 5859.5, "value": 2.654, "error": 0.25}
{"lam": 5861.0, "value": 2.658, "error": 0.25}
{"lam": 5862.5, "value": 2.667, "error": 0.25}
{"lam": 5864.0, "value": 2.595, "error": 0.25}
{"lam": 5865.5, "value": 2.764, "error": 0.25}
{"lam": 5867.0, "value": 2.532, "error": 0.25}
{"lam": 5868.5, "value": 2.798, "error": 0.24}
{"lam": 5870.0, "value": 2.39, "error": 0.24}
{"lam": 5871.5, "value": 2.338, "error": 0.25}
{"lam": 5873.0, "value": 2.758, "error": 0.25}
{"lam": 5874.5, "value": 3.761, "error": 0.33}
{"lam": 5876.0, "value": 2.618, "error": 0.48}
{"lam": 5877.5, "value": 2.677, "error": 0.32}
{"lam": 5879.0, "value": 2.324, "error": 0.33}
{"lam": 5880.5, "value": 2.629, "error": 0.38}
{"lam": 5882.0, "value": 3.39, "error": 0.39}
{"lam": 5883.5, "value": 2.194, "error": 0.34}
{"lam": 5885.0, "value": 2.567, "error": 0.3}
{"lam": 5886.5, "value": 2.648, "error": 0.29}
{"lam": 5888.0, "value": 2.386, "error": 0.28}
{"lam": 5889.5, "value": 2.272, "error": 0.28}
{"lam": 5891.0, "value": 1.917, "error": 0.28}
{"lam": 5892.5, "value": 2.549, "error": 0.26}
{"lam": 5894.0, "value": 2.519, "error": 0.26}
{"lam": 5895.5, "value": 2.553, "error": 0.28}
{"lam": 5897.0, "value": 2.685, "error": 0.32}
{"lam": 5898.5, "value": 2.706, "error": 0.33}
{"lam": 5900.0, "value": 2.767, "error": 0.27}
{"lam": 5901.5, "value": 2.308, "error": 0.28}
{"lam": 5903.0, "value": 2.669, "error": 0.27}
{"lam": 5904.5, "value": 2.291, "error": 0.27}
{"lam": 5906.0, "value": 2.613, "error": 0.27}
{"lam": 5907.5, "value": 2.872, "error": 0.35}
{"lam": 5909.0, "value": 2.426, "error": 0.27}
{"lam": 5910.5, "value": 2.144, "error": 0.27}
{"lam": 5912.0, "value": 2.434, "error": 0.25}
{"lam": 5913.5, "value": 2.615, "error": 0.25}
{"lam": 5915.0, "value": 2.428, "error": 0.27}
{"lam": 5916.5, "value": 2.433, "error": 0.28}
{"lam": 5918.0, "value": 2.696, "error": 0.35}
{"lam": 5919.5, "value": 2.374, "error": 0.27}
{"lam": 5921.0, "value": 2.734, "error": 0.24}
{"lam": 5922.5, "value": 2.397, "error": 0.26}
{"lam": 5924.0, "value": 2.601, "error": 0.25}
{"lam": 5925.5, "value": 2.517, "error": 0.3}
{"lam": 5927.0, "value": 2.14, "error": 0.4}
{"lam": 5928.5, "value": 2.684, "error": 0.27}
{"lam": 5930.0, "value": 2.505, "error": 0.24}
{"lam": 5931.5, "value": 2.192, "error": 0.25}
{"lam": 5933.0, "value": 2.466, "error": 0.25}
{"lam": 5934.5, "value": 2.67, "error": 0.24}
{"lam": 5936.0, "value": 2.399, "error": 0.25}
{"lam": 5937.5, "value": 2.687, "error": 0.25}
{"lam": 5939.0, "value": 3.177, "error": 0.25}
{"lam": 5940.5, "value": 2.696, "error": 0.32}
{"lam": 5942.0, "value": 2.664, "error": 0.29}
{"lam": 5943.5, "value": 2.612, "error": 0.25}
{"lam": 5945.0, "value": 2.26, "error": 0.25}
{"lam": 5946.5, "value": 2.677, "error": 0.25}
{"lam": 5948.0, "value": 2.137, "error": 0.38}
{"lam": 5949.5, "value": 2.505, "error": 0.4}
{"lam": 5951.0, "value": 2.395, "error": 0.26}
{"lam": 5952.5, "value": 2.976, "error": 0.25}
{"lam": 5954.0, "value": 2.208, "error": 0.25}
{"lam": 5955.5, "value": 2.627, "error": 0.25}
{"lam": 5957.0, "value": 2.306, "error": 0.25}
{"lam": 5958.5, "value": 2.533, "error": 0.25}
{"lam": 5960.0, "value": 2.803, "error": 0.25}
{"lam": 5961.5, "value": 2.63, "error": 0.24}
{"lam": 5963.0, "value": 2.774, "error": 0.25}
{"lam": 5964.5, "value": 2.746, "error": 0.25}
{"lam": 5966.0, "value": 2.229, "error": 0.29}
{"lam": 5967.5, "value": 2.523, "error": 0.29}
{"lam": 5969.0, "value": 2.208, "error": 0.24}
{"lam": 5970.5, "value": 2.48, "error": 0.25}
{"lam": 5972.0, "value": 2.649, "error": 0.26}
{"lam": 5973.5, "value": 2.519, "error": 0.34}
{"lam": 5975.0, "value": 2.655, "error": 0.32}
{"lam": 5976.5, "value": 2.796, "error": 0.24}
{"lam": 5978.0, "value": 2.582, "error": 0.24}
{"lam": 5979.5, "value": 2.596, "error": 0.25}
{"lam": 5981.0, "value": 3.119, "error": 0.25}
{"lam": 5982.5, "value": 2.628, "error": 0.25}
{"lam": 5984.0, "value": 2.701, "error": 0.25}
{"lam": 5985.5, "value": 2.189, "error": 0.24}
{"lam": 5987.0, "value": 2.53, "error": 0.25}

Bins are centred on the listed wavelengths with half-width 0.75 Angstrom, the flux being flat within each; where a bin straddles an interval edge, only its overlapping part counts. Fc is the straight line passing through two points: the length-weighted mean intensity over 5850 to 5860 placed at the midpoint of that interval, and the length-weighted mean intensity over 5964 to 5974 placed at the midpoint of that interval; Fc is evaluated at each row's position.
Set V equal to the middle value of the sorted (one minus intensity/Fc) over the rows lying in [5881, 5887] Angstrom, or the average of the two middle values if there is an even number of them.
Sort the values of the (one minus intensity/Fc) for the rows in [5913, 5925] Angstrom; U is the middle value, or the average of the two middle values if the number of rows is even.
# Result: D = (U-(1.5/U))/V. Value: -5500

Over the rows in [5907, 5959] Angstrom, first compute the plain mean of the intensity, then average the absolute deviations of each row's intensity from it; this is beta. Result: 0.183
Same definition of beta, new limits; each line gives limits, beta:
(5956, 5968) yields 0.170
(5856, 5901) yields 0.200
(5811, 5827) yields 0.198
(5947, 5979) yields 0.178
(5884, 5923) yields 0.169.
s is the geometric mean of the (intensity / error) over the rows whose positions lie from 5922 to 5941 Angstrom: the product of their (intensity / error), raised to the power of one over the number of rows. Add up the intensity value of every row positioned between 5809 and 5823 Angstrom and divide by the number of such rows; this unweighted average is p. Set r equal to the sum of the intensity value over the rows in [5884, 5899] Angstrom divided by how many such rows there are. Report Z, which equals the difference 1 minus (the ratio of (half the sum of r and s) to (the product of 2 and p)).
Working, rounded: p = 2.81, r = 2.48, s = 9.4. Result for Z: -0.06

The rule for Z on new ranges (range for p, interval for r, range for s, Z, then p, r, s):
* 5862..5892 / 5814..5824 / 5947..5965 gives -0.18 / 2.61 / 2.87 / 9.4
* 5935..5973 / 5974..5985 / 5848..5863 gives -0.21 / 2.56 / 2.73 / 9.7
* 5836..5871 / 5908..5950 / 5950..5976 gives -0.14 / 2.66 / 2.51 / 9.6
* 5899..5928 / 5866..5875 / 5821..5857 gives -0.25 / 2.50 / 2.76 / 9.7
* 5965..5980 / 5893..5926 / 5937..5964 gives -0.20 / 2.52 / 2.54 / 9.6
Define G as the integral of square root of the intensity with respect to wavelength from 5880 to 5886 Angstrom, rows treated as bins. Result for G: 9.82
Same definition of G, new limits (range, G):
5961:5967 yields 9.65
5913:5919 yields 9.55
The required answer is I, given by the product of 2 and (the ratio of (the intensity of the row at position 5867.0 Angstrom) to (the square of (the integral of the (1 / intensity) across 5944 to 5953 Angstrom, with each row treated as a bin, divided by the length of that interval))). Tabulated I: 30.5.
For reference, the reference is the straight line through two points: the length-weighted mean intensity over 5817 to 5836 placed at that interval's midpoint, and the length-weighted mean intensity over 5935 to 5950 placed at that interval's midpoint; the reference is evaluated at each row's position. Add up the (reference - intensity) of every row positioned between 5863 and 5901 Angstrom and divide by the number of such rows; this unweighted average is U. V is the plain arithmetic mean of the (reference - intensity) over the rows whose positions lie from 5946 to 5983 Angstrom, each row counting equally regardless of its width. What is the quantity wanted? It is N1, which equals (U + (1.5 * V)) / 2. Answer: 0.00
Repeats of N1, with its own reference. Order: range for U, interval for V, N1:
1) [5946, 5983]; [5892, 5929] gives 0.06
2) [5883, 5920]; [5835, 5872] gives 0.08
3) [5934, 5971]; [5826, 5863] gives 0.01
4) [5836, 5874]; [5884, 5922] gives 0.08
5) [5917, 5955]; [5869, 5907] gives 0.06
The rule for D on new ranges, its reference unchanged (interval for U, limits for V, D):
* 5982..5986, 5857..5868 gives 1361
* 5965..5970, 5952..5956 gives 290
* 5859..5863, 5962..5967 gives 1169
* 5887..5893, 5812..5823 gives 245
